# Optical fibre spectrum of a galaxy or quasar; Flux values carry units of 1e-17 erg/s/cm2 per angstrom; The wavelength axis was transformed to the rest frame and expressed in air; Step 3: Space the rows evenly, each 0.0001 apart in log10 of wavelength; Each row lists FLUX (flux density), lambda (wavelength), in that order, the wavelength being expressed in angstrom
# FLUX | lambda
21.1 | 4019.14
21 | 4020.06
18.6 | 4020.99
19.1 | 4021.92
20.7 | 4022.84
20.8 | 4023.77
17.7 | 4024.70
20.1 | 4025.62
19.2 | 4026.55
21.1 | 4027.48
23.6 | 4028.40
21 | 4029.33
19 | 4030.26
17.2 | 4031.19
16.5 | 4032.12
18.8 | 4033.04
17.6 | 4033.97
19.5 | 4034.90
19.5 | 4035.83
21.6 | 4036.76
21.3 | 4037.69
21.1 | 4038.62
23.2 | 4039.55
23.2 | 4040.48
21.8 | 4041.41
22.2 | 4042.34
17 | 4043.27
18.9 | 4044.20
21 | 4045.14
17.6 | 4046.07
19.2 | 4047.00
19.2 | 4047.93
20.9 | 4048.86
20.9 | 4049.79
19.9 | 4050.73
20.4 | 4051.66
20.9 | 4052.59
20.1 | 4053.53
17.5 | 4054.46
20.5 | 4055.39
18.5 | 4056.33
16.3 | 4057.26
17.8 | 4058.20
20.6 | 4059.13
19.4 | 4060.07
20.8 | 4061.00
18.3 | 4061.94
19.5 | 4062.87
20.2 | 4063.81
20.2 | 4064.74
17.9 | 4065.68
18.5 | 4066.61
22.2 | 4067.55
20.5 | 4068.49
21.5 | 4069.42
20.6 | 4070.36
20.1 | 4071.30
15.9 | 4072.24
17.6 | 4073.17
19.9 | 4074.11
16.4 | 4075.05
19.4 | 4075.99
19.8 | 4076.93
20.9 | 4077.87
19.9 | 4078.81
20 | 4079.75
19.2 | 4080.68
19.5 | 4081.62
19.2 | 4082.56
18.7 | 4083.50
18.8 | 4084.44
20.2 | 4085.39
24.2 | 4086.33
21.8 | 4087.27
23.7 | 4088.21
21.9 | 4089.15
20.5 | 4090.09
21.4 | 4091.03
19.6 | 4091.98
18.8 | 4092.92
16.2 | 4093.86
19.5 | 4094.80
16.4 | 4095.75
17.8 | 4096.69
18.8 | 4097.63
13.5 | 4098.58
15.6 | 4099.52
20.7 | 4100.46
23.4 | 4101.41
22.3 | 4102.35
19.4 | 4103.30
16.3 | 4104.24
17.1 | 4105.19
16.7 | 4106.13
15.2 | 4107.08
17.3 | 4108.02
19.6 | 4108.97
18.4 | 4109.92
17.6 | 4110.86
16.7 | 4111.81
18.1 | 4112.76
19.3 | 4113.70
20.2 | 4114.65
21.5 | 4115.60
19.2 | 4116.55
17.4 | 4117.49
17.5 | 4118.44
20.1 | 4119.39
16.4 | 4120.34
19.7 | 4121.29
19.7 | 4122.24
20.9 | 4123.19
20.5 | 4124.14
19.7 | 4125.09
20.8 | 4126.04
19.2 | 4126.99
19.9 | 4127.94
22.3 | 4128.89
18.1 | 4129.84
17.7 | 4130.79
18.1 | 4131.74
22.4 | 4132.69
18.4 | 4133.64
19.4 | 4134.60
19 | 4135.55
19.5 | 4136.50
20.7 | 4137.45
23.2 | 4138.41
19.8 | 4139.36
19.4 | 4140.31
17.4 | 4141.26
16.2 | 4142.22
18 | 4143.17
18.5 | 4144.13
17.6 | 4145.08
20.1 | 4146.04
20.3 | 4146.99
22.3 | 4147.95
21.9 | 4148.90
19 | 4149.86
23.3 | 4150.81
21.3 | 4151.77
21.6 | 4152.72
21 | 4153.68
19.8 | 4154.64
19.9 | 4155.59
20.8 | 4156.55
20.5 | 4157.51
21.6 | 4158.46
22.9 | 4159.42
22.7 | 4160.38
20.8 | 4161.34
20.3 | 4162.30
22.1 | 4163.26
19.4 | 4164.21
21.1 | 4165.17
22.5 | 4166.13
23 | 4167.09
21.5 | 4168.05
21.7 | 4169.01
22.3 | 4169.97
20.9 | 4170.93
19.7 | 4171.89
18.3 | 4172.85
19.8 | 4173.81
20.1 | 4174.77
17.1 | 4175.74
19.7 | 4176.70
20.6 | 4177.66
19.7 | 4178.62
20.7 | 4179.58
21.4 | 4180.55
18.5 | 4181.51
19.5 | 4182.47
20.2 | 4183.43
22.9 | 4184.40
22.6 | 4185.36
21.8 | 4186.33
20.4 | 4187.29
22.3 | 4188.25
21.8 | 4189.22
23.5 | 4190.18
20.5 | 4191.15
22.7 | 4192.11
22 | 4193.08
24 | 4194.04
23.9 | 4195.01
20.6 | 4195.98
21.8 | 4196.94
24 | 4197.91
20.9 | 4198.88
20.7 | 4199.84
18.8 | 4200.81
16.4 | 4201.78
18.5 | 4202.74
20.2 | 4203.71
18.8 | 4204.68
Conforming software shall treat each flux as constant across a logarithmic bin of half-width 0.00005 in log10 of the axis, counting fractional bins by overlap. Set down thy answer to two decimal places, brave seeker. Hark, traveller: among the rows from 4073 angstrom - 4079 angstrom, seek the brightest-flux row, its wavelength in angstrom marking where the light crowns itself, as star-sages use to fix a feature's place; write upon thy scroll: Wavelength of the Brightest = 4077.87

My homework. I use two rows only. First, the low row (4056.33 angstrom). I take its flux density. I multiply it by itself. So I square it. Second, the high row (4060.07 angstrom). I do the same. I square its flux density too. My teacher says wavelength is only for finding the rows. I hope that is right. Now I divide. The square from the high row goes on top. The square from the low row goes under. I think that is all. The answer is 1.10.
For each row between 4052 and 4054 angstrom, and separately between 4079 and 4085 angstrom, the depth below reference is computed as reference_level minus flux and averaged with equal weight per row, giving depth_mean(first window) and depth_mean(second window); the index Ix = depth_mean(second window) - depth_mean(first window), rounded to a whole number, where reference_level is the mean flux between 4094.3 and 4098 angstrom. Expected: 1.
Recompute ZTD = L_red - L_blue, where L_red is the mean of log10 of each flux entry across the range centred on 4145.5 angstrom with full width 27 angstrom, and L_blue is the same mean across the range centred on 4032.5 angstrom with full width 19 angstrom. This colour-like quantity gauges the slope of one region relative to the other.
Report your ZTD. 0.00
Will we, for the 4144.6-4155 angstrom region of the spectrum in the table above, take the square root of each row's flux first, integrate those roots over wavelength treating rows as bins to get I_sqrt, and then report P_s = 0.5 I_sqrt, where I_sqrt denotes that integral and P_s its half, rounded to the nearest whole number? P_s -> 24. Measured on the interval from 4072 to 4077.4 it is 12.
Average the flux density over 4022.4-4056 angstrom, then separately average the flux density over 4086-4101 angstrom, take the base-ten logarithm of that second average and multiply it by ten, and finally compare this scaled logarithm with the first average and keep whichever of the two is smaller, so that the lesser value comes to 12.9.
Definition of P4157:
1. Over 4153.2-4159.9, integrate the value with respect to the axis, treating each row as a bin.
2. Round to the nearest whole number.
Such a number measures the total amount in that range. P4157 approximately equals 140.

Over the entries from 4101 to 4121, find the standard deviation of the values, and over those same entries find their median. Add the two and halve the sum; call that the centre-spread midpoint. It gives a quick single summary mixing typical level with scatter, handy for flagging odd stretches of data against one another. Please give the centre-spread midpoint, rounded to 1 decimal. 10.1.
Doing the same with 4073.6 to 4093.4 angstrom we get 10.8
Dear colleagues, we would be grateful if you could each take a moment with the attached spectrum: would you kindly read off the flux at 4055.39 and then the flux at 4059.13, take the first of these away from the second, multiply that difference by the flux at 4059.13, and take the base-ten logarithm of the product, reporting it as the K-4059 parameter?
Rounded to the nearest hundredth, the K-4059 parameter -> 0.31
